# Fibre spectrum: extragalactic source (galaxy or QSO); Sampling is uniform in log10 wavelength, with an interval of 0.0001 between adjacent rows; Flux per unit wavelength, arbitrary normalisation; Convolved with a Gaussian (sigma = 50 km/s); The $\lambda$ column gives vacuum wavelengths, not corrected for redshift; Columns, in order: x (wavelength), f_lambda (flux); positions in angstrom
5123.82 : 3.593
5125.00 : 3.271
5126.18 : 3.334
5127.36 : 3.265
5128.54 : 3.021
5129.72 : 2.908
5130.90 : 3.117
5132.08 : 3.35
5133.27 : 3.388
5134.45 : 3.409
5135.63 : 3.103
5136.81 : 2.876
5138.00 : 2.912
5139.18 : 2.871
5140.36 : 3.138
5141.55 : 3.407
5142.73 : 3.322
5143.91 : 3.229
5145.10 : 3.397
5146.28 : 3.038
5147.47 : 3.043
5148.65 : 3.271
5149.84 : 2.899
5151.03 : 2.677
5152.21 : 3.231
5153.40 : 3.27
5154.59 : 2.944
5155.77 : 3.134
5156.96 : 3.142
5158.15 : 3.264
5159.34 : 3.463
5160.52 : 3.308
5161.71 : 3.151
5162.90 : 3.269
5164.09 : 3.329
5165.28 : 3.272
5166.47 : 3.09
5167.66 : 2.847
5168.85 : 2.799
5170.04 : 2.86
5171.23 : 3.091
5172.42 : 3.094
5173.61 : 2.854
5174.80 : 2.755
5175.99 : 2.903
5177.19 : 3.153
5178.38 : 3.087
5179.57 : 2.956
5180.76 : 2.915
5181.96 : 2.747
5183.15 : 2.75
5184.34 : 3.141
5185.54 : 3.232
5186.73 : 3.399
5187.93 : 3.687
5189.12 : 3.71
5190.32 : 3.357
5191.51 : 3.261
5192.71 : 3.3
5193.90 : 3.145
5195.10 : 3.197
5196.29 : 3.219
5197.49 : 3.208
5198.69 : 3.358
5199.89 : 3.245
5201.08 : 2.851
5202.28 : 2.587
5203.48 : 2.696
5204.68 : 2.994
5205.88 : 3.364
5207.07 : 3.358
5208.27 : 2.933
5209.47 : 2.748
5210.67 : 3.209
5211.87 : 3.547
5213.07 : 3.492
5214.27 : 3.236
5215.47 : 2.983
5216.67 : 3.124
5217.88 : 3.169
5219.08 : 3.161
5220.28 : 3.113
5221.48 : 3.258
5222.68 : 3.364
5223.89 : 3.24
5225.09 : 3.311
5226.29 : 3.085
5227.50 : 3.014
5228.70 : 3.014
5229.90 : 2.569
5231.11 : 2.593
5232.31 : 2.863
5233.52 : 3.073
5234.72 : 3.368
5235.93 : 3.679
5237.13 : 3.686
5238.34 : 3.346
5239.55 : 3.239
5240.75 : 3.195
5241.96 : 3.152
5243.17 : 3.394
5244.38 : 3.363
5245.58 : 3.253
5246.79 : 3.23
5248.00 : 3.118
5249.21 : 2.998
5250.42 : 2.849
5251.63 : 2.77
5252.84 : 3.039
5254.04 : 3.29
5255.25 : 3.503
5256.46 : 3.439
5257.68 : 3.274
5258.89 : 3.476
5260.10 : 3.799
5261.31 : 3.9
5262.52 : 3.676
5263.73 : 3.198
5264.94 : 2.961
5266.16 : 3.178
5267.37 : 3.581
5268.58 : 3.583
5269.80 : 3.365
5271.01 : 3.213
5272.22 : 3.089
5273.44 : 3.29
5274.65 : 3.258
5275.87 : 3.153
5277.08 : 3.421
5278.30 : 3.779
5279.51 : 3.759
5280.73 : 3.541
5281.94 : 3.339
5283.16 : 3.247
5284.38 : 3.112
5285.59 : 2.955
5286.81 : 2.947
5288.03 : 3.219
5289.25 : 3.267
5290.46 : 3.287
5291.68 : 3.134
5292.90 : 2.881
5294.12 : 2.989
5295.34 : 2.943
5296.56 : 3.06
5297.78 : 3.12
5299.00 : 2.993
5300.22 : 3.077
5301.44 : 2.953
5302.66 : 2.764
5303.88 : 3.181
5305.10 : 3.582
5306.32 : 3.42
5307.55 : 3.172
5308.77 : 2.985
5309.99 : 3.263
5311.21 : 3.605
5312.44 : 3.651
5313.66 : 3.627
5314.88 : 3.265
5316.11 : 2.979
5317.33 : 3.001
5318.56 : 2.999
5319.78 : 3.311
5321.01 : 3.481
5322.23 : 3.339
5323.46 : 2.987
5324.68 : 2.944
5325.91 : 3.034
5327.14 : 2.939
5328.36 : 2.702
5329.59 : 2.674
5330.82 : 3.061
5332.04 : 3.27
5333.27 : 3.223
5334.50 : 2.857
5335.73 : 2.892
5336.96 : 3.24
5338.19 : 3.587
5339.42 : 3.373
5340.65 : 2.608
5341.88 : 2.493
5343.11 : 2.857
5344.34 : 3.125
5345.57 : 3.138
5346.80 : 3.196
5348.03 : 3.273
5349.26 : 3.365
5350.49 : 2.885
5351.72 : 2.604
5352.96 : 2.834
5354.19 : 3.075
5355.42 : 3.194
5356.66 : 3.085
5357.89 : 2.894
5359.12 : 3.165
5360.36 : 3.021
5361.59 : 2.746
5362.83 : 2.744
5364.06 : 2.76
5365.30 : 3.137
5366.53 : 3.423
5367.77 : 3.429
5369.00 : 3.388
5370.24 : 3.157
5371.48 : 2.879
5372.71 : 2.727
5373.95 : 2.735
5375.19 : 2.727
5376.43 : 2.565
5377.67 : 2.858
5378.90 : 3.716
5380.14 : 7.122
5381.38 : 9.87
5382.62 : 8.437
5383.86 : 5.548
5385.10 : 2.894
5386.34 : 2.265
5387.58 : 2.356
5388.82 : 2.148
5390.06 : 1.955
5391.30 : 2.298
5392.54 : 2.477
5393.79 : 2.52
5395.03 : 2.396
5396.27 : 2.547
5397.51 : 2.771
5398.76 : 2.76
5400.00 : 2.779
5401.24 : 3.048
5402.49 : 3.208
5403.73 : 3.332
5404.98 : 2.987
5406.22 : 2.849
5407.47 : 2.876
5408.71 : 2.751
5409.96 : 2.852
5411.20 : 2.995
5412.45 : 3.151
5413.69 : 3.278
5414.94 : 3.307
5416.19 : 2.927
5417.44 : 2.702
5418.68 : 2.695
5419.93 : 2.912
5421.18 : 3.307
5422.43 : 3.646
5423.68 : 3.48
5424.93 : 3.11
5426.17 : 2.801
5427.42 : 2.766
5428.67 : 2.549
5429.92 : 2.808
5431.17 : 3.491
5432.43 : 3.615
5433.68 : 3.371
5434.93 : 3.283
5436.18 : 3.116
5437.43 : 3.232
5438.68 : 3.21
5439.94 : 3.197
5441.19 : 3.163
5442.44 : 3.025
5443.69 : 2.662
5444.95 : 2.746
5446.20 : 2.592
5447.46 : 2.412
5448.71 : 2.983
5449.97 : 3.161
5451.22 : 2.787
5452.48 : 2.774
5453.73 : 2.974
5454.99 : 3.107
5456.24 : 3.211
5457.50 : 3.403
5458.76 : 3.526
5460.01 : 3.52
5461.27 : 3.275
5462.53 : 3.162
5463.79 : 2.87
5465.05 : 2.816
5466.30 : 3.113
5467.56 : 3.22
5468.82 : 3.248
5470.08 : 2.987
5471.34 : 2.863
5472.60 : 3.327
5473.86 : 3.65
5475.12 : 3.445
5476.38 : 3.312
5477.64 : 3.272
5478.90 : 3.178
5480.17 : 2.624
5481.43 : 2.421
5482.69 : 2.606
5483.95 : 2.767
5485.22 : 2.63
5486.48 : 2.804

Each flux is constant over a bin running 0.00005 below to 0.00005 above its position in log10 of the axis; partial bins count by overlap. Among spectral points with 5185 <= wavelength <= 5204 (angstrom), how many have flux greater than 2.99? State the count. 13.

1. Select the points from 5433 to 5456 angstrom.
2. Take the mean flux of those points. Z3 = 2.99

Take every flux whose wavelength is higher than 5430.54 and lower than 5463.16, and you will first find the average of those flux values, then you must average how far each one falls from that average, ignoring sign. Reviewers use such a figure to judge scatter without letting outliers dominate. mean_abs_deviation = 0.238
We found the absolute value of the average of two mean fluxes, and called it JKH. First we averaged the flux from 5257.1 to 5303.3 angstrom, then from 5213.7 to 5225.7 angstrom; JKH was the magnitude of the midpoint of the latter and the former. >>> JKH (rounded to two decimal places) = 3.23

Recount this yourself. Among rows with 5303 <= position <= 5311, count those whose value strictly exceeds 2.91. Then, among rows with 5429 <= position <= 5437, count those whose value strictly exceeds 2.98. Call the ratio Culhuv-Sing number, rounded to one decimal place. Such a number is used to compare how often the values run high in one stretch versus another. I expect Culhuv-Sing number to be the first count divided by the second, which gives 1.2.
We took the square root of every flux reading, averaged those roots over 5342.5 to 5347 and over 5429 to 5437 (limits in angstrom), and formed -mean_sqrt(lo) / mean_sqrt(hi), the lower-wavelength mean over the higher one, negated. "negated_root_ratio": -0.97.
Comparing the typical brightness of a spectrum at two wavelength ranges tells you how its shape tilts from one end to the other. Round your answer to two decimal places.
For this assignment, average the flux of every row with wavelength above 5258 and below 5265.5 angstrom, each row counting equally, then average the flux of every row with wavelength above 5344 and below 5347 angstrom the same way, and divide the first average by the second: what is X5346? 1.11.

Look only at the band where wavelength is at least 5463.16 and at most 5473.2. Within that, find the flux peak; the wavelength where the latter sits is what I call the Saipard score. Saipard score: 5472.60 angstrom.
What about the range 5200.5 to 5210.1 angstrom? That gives 5205.88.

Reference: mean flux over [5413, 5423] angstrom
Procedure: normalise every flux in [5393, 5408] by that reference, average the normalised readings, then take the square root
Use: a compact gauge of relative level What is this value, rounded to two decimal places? 0.96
